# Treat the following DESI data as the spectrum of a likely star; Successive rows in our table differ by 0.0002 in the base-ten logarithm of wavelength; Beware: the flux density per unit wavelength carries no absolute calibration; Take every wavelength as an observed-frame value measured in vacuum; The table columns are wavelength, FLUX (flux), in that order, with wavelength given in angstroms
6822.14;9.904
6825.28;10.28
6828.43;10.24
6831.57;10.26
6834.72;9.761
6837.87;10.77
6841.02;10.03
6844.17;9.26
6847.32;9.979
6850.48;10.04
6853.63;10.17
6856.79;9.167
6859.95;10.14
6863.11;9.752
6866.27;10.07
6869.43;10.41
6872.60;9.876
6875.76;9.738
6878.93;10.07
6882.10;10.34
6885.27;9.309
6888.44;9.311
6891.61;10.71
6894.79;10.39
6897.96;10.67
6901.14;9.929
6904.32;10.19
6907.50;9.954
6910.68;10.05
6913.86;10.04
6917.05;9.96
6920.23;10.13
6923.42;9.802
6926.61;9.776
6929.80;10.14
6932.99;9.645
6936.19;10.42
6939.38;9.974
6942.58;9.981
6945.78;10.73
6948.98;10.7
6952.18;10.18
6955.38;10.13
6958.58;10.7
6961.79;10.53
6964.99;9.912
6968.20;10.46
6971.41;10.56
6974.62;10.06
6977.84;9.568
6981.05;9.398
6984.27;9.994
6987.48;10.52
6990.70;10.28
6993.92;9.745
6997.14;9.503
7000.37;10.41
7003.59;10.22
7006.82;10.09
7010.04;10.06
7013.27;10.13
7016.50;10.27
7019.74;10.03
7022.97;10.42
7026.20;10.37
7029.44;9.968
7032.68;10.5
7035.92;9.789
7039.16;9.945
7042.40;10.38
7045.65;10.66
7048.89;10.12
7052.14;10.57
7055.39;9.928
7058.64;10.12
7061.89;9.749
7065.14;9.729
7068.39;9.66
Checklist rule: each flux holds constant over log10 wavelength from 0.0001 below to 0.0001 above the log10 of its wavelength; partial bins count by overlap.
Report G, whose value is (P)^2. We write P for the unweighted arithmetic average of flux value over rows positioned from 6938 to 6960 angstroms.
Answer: 107.0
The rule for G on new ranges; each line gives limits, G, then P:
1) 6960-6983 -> 101.4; 10.1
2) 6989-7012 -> 100.9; 10.0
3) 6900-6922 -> 100.7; 10.0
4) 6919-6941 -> 99.7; 10.0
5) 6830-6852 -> 100.3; 10.0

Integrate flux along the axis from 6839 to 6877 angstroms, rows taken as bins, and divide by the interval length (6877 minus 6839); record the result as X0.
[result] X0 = 9.9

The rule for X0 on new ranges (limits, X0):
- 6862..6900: 10.1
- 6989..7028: 10.1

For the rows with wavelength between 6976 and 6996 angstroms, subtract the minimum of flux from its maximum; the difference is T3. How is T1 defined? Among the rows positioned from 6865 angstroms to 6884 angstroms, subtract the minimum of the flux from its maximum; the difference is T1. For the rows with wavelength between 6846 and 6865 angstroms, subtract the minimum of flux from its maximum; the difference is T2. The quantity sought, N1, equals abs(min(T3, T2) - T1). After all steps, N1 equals 0.33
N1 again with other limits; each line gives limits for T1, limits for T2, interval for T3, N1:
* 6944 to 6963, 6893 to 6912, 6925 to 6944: 0.14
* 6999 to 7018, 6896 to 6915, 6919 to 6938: 0.39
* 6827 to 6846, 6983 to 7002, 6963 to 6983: 0.49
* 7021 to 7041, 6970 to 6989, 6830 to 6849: 0.45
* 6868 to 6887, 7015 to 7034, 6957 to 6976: 0.57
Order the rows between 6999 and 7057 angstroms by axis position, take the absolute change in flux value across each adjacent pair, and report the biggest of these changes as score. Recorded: 0.71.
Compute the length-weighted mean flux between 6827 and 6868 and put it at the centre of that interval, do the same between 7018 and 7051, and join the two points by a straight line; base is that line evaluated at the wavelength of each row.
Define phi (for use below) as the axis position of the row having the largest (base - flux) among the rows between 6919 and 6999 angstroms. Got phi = 6981.05 angstroms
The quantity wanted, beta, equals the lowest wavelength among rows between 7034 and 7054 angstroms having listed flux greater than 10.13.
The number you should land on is 7042.40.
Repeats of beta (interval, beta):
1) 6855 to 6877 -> 6859.95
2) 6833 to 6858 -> 6837.87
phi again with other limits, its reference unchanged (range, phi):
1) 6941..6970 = 6964.99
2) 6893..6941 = 6932.99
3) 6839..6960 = 6856.79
